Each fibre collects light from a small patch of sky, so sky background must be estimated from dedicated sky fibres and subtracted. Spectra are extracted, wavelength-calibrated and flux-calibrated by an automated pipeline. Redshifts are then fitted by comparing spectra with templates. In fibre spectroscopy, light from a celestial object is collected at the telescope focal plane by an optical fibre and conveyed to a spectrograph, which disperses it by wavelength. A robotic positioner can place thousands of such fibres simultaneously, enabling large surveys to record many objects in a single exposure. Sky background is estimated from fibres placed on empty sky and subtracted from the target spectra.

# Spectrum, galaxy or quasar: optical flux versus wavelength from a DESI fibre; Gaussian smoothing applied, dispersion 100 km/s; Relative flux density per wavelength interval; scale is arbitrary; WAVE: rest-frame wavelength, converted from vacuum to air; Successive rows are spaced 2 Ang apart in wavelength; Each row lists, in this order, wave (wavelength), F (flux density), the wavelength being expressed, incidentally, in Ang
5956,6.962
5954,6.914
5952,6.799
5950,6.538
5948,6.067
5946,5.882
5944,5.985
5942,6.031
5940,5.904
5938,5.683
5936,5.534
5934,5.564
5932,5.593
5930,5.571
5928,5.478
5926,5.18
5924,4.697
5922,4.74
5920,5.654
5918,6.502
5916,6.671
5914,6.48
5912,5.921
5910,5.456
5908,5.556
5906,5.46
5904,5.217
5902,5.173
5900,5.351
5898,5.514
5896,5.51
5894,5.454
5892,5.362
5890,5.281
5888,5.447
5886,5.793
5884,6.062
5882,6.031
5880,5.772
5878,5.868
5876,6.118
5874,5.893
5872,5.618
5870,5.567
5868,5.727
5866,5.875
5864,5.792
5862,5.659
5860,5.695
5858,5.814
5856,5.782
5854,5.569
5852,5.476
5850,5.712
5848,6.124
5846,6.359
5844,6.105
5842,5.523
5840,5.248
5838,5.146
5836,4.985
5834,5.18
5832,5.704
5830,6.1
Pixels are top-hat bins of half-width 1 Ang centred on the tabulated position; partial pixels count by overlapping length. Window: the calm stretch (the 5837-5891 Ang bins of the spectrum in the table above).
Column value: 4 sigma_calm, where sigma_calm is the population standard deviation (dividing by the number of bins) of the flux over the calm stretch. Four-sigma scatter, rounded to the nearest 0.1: 1.1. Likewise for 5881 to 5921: 1.7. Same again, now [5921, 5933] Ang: 1.5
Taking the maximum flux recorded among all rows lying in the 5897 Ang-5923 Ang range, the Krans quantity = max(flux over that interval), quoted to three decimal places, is 6.671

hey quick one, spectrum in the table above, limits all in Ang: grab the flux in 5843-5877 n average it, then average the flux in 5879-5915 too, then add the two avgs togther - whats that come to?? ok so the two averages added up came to 11.42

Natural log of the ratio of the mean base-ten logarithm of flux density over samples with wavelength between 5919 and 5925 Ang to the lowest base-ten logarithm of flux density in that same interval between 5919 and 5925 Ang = 0.041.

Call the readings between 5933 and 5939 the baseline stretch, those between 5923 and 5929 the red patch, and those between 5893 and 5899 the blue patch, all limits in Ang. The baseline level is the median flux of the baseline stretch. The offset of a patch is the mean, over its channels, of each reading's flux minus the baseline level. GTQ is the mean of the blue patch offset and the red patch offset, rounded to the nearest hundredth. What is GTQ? -0.26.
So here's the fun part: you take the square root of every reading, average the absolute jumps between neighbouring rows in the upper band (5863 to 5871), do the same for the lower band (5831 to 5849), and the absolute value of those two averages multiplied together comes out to 0.0017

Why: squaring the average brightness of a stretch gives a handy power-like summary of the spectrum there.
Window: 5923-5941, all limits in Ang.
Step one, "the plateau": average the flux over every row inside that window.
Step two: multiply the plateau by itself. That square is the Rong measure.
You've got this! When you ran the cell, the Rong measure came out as 29.9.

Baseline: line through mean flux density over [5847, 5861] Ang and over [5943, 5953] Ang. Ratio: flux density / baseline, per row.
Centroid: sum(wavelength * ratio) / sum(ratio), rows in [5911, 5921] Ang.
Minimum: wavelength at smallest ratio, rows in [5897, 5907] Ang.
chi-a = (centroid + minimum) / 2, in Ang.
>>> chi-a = 5909.0 Ang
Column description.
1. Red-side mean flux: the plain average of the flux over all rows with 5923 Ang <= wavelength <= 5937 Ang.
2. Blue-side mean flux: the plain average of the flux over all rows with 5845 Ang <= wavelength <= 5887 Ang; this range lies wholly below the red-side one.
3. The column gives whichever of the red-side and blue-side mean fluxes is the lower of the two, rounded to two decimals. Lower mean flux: 5.37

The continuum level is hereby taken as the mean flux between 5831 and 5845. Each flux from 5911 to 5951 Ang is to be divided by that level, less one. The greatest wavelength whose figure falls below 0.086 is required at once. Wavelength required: 5938 Ang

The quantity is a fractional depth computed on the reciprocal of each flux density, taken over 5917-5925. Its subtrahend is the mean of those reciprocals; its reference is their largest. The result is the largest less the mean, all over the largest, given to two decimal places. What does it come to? 0.11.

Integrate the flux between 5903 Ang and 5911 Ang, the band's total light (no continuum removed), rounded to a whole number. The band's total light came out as 43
